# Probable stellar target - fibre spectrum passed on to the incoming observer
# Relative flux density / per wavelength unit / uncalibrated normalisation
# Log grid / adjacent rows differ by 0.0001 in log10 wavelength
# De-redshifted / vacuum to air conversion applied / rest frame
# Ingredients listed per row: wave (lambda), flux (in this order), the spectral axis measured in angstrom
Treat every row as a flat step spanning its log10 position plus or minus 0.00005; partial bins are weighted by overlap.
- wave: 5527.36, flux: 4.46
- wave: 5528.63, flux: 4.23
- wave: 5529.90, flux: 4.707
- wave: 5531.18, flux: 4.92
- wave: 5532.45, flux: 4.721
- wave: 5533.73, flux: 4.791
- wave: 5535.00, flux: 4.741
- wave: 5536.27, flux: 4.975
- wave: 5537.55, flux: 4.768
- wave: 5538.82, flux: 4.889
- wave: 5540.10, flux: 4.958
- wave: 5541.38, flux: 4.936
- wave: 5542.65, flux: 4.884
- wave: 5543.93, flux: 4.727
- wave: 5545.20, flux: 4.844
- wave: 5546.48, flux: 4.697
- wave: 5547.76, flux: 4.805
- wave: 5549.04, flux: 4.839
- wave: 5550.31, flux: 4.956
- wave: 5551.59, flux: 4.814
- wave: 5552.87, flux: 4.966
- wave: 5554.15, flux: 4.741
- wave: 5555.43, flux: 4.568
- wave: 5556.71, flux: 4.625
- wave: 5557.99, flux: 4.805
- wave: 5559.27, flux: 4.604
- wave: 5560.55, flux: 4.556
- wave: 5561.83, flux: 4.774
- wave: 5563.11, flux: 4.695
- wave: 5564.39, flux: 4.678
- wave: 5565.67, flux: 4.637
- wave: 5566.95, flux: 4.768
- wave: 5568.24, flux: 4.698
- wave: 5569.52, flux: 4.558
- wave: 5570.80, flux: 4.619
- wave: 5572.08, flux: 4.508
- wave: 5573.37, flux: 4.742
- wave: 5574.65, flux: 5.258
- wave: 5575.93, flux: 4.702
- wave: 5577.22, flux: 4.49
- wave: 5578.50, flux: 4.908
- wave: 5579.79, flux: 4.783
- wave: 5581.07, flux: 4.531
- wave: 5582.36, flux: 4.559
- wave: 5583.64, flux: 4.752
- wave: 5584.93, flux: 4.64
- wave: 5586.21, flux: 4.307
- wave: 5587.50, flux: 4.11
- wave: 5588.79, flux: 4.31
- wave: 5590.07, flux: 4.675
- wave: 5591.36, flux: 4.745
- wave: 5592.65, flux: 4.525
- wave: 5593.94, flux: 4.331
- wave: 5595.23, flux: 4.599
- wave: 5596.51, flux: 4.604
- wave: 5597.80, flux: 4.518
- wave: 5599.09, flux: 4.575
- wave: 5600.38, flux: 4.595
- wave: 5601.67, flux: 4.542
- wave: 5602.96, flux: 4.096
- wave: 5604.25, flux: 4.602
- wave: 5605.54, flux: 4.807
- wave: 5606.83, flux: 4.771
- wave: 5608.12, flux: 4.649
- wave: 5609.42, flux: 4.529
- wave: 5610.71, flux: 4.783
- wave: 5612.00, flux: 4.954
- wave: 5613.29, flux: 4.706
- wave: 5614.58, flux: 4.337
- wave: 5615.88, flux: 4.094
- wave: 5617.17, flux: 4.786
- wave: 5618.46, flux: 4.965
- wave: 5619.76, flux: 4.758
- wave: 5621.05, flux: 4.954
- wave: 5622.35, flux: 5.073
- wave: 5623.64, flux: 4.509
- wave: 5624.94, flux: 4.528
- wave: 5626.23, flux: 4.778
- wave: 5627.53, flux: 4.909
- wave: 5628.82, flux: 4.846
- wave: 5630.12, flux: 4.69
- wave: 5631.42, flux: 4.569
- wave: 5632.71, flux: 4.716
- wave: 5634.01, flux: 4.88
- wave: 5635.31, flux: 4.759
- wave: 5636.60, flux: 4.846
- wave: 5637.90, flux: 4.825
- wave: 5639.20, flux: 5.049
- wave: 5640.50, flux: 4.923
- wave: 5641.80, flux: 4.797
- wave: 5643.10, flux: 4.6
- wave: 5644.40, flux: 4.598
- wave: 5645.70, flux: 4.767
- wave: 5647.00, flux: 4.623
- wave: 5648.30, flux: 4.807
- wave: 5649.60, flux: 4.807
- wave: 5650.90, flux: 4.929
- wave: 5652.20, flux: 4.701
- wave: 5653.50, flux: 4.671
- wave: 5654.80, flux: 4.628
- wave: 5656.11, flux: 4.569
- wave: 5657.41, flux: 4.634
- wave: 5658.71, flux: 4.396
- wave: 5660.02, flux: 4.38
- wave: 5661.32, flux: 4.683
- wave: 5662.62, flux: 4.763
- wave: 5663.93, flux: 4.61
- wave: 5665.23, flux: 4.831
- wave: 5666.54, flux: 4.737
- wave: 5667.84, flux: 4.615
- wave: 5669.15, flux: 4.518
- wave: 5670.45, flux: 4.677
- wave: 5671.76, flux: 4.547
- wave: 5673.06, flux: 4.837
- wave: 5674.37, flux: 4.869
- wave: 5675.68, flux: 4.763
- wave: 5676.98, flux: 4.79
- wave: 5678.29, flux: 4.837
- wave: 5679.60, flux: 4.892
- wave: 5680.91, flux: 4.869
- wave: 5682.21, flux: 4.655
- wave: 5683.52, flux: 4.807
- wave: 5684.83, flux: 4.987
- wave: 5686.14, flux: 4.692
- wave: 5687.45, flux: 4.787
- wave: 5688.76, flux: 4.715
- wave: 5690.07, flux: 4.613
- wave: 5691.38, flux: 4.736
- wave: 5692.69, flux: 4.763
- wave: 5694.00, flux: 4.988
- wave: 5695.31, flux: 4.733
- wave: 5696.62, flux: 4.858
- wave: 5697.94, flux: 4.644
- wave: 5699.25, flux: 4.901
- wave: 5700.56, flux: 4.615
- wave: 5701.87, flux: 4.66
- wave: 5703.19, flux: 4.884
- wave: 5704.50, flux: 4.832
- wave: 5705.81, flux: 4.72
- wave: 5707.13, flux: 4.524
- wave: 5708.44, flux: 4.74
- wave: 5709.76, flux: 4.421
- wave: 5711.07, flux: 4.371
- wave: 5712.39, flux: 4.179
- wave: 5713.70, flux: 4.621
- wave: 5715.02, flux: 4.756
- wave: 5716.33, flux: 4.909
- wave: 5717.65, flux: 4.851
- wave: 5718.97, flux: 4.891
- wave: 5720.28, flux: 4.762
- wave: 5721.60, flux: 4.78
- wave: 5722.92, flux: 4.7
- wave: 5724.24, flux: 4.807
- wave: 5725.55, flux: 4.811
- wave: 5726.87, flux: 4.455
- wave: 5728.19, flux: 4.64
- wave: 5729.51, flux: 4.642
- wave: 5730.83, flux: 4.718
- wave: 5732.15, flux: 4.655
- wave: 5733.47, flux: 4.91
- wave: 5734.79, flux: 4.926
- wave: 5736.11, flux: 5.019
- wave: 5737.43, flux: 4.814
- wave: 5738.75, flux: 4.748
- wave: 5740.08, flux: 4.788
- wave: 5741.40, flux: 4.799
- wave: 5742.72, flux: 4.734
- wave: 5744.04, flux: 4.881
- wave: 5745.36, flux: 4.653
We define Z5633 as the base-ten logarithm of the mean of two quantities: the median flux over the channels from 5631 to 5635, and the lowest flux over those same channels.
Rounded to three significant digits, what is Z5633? 0.667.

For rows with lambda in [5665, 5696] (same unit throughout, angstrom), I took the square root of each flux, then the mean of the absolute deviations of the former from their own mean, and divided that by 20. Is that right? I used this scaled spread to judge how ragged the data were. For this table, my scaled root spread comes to 0.0011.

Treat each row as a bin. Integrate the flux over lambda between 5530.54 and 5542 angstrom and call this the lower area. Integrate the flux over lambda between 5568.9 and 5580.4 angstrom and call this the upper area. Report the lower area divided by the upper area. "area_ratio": 1.02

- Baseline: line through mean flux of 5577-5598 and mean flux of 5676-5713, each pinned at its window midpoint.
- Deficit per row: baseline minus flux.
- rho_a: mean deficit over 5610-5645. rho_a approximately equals -0.13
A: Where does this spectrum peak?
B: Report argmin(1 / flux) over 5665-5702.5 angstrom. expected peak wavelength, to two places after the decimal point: 5694.00 angstrom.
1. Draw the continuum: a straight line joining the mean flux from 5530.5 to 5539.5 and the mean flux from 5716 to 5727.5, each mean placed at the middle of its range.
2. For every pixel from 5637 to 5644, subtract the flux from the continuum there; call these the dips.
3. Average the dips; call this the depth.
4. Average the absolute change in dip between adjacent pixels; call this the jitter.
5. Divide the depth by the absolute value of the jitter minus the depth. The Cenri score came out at -0.2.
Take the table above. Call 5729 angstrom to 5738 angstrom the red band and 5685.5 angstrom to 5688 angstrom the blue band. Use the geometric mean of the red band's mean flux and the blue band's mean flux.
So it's 4.78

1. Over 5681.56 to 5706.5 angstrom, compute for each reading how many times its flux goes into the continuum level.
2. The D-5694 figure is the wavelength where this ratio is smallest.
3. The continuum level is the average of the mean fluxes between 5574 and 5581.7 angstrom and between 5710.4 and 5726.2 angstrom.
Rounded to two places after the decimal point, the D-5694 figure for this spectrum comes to 5694.00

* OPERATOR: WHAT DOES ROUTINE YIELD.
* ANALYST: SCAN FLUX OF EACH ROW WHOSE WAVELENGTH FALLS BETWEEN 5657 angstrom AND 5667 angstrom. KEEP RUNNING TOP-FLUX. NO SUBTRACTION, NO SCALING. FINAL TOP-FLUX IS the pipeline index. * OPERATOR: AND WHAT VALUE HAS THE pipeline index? 4.831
